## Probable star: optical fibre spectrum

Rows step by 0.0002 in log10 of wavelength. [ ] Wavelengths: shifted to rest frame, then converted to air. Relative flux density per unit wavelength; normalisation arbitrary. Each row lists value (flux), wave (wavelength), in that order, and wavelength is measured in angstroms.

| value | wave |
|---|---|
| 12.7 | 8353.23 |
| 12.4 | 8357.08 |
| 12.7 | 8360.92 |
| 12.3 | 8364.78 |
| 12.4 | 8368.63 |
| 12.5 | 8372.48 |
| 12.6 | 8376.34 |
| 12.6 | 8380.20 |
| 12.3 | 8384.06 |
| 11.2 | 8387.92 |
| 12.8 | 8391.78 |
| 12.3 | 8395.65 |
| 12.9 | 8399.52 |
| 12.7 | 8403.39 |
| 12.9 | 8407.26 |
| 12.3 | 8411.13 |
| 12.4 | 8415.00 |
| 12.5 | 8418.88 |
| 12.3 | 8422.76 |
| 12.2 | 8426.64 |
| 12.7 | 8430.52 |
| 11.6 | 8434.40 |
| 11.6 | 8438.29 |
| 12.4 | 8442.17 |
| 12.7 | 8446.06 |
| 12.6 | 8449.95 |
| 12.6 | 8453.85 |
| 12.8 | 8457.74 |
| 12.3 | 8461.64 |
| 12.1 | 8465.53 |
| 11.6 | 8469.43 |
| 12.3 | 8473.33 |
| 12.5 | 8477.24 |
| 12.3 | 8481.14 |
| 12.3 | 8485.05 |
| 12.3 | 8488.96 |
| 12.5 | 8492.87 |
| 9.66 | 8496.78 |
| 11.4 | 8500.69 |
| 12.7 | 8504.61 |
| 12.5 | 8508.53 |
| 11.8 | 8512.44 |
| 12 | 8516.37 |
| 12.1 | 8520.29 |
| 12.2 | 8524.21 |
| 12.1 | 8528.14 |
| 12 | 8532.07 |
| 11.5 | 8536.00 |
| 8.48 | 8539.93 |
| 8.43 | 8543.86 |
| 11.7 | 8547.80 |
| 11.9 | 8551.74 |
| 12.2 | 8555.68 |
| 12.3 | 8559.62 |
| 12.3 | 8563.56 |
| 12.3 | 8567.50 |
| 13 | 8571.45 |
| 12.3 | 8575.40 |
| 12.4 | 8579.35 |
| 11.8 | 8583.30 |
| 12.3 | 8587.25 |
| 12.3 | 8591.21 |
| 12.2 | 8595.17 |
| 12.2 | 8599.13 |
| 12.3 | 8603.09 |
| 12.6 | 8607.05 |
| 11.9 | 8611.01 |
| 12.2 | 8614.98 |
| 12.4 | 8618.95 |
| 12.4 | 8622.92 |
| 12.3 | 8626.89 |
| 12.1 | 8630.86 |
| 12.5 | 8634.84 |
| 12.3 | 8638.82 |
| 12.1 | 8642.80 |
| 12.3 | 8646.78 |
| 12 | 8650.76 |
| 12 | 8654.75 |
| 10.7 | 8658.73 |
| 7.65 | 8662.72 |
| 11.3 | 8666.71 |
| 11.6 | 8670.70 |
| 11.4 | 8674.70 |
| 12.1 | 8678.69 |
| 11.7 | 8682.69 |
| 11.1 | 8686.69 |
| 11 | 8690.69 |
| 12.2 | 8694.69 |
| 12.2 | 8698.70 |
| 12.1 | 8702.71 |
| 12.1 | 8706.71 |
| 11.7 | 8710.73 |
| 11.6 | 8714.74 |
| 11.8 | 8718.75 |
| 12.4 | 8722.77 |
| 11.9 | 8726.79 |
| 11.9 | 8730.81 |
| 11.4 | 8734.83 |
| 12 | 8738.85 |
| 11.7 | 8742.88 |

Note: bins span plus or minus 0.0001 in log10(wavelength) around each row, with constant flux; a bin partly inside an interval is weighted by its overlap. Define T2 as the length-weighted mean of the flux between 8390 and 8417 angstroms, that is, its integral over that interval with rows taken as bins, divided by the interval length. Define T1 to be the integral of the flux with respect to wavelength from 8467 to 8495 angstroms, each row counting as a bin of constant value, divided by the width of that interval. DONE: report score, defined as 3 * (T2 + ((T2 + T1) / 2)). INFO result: 75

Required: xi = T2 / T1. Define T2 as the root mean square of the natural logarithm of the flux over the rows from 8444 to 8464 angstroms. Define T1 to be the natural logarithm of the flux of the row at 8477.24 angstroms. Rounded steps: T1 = 2.53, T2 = 2.53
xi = 1.00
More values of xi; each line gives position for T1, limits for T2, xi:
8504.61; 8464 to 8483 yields 0.98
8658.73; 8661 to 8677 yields 0.99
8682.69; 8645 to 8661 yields 1.00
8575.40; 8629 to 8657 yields 1.00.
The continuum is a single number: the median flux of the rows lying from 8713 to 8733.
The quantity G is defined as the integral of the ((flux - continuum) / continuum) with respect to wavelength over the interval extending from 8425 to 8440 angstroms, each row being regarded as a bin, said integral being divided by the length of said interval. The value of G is 0.011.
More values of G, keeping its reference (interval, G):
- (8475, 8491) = 0.038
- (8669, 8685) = -0.018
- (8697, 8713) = 0.010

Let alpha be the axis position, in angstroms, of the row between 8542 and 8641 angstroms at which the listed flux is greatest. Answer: 8571.45 angstroms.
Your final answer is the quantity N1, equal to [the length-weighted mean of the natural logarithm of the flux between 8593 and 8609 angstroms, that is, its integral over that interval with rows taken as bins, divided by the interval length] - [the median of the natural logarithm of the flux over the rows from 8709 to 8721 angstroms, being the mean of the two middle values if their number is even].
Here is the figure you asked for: 0.05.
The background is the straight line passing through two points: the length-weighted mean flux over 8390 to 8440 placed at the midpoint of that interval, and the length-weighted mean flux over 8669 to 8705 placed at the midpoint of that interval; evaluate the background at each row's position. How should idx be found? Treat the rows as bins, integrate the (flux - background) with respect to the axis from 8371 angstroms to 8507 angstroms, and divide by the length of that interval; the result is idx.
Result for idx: -0.1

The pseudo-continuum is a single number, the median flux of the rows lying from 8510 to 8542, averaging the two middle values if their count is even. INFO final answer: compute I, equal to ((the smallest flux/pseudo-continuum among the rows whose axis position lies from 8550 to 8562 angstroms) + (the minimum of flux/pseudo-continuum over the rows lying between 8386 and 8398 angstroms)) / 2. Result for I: 0.96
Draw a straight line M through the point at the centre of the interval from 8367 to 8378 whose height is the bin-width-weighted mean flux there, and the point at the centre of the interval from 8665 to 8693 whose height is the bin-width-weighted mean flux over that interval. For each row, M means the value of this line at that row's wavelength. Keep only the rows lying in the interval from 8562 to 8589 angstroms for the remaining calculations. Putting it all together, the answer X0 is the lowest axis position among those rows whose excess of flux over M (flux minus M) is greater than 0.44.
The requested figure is 8563.56 angstroms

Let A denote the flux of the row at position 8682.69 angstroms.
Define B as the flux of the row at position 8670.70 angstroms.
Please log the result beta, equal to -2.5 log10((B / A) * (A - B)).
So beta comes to 2.5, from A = 11.7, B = 11.6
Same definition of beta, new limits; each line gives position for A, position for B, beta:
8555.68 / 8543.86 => -1.0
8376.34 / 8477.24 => 2.5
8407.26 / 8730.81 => 0.1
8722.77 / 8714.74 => 0.3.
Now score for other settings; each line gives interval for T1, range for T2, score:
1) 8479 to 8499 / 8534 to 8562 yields 67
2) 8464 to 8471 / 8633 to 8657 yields 73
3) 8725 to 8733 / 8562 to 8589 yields 73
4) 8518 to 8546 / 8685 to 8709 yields 70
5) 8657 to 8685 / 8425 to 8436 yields 71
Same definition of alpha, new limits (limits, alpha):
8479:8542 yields 8504.61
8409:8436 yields 8430.52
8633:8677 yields 8634.84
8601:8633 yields 8607.05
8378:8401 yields 8399.52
